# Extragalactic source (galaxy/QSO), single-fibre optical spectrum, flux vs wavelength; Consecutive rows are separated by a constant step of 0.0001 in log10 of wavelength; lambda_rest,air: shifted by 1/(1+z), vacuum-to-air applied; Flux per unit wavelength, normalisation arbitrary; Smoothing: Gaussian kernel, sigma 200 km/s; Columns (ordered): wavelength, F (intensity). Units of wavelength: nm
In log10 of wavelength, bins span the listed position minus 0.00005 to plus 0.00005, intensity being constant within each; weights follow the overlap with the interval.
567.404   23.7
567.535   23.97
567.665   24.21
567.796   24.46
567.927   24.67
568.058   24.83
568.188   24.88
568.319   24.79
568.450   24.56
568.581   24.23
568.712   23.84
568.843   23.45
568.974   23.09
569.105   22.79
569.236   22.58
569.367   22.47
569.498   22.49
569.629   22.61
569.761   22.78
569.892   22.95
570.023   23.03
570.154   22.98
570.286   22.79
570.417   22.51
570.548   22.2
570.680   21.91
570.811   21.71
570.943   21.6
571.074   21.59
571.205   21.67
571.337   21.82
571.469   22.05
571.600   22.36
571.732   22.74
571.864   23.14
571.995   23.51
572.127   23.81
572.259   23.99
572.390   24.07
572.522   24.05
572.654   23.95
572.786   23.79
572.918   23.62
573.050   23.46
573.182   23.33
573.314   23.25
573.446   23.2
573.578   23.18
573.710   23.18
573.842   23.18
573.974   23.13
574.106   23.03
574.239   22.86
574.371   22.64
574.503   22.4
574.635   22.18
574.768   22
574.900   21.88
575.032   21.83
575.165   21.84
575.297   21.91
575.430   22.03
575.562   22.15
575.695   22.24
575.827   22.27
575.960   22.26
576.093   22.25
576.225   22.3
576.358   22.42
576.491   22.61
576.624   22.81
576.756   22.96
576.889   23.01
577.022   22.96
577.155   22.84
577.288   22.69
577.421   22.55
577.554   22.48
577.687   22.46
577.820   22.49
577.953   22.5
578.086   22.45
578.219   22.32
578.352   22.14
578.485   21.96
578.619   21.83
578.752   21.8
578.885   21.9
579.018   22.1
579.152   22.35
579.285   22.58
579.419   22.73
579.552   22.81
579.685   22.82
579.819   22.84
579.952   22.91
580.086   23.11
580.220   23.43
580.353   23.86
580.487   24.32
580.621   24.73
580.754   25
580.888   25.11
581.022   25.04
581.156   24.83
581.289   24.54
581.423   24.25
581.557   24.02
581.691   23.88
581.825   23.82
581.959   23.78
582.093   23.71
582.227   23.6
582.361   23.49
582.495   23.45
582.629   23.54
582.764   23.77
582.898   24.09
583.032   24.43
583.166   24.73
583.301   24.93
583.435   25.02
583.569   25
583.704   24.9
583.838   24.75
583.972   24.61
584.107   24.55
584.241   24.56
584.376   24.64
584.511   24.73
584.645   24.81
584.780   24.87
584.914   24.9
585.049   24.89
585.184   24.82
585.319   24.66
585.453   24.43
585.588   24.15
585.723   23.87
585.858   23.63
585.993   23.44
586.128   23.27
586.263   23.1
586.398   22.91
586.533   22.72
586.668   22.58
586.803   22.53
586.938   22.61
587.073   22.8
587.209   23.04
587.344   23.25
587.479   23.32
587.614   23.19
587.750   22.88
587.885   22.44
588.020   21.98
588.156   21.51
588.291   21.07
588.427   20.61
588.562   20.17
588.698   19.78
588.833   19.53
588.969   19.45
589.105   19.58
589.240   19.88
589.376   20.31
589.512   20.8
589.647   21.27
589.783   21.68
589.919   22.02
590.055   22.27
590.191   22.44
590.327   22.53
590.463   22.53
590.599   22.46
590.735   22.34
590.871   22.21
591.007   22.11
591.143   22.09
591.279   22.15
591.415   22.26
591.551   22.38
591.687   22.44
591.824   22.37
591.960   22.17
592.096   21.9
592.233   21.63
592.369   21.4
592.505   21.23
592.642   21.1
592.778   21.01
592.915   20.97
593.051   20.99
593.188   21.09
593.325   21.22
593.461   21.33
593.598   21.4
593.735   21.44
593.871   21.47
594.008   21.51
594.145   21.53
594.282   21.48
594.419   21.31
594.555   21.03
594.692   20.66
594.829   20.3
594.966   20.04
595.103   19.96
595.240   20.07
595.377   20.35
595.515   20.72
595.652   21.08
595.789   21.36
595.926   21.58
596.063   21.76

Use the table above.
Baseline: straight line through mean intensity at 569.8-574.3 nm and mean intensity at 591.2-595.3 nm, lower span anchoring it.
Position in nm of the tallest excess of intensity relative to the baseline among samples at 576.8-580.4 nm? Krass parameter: 580.353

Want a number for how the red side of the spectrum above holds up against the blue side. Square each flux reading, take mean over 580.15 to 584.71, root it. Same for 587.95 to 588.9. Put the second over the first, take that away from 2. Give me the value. 1.15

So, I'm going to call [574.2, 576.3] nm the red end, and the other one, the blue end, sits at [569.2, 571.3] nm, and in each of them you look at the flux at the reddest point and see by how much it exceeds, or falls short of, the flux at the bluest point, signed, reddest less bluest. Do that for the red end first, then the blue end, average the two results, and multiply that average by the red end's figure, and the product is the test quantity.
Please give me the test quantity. 0.41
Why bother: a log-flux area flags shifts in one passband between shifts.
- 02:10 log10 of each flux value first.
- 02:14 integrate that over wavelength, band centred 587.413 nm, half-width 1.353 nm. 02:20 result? 3.65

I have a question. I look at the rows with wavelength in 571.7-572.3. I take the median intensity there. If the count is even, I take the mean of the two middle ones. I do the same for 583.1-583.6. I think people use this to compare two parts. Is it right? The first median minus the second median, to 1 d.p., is -1.5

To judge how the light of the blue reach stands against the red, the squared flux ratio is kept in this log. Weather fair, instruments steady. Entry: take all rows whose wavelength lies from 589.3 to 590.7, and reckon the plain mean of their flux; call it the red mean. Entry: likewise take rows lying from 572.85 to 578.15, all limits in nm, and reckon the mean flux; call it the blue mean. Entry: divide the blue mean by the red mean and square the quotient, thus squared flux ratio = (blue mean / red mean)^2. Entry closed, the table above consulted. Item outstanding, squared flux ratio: 1.07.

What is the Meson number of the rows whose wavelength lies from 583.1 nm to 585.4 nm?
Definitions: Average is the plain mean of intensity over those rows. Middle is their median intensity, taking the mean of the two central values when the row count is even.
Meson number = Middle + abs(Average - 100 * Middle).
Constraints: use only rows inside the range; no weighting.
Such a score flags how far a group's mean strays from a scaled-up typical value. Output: 2481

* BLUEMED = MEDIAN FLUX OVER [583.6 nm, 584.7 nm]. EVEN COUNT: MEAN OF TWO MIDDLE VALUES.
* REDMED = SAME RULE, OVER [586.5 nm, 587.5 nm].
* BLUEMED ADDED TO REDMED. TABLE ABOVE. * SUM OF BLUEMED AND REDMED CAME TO 47.4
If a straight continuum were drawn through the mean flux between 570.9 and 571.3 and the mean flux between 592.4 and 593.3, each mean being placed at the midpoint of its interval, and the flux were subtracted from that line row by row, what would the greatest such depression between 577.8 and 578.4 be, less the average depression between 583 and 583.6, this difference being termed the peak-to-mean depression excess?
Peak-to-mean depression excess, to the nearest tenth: 2.8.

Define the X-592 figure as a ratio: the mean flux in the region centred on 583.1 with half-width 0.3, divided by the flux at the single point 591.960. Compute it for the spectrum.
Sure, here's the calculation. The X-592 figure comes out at 1.11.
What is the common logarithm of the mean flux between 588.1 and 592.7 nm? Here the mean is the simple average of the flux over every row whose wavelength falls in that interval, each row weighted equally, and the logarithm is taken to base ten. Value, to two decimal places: 1.33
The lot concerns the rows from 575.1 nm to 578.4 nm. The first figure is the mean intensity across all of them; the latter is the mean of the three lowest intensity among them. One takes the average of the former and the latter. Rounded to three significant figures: 22.2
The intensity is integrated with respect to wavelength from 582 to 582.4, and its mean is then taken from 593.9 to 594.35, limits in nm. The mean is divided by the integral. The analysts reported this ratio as 2.27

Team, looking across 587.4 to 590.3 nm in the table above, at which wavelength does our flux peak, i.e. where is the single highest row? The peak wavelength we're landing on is 587.479 nm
